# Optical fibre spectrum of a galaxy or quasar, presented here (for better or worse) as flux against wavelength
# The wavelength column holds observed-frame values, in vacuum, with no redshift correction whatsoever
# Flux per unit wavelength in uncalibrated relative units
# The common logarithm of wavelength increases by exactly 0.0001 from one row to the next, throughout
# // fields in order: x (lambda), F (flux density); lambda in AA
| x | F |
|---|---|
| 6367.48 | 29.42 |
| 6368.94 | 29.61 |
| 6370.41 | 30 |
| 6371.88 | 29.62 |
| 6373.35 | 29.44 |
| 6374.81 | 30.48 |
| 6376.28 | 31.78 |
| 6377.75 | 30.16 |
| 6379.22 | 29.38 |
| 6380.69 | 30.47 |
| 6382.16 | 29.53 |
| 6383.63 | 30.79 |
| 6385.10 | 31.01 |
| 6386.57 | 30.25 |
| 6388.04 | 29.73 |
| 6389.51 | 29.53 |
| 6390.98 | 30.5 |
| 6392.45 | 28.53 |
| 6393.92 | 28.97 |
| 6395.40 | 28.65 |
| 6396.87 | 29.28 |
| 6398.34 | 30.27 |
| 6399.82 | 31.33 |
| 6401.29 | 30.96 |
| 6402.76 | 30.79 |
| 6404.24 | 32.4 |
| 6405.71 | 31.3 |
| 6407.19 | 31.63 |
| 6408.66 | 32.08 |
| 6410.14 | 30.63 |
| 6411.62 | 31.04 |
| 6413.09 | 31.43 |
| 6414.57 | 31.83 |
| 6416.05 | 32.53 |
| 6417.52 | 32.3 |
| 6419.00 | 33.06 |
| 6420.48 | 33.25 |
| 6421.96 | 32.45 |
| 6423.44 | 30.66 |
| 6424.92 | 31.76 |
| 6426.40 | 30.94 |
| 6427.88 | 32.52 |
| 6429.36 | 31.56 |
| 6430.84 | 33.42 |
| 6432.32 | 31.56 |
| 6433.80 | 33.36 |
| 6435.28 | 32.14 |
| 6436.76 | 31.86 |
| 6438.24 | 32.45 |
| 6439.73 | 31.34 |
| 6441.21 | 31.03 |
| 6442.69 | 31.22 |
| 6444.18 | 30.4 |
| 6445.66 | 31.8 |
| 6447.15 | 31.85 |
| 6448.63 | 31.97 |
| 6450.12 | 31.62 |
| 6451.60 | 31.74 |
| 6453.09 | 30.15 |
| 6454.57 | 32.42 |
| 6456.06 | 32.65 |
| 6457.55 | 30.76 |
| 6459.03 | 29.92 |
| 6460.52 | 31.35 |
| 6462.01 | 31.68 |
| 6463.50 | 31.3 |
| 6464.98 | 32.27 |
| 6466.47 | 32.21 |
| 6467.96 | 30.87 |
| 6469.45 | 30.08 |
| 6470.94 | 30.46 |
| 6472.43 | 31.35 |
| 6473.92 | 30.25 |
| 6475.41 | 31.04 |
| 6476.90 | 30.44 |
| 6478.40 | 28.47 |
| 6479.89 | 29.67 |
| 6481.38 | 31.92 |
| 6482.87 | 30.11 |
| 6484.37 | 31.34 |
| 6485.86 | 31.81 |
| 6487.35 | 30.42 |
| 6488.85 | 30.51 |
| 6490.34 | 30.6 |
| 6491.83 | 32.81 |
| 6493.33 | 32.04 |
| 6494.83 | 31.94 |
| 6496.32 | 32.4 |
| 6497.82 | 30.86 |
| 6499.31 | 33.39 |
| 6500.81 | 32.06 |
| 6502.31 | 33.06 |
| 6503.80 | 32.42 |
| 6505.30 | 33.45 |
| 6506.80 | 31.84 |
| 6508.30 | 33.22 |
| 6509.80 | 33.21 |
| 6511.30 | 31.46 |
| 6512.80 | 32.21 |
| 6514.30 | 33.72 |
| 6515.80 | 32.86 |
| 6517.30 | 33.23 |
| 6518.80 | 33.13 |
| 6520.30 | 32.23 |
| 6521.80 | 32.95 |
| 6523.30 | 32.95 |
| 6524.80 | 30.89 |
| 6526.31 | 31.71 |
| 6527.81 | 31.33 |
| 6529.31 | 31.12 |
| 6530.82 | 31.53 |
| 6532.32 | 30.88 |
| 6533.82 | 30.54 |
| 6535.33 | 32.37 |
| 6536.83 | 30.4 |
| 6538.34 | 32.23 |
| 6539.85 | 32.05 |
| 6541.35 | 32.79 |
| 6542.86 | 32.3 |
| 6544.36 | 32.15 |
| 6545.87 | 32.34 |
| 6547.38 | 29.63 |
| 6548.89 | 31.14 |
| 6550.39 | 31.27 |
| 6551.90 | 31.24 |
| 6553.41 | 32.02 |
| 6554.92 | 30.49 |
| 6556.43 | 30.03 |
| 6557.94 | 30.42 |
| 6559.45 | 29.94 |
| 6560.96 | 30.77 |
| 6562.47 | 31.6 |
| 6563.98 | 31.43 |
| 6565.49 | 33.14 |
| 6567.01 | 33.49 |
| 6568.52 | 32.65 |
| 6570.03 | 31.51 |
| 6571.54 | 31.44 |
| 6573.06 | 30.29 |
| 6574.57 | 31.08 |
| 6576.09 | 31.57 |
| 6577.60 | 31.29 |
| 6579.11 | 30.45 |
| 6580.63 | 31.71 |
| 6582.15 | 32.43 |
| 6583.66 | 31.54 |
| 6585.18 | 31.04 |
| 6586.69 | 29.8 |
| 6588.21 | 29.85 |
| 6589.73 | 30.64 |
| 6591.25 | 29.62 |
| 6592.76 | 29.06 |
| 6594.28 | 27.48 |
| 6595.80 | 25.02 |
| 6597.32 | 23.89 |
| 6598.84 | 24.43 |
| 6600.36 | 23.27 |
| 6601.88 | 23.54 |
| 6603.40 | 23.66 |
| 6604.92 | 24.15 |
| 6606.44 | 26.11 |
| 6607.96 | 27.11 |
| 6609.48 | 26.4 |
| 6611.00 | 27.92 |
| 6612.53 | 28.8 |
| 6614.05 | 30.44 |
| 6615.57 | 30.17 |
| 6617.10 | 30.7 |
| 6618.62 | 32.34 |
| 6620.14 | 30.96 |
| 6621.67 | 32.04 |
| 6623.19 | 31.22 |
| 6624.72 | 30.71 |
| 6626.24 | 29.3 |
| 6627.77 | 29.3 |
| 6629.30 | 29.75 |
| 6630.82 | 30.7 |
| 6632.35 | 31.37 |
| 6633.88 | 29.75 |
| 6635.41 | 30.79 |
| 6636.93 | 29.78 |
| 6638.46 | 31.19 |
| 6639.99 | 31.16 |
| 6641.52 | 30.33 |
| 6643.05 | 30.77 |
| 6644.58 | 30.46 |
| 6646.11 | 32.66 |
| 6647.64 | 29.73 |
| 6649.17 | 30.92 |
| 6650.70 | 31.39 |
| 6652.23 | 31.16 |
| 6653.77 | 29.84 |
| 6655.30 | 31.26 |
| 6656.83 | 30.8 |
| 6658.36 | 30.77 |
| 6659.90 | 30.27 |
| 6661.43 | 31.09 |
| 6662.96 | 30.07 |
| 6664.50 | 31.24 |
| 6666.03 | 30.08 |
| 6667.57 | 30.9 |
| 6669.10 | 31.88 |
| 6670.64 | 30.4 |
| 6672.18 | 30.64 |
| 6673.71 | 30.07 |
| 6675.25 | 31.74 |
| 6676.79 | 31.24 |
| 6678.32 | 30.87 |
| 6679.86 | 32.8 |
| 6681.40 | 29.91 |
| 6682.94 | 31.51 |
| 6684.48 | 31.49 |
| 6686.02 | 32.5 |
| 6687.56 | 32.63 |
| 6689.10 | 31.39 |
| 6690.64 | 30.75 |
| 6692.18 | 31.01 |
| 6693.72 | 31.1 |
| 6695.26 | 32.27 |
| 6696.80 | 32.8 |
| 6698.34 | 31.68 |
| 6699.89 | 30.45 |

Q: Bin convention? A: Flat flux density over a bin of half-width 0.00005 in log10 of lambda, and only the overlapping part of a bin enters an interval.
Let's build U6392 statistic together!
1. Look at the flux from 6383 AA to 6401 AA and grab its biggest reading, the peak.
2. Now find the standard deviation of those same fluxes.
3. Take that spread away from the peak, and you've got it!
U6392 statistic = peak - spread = 30.4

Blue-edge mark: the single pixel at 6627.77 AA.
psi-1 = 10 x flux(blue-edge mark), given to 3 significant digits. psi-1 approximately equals 293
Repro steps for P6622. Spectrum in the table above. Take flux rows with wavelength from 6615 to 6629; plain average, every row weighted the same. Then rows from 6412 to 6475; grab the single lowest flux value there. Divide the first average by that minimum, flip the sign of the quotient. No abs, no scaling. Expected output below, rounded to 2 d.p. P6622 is -1.03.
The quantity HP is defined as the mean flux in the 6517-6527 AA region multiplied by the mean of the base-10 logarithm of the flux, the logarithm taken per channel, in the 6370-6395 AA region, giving 47.9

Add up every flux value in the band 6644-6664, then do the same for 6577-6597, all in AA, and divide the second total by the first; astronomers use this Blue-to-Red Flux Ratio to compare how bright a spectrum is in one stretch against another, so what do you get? 0.97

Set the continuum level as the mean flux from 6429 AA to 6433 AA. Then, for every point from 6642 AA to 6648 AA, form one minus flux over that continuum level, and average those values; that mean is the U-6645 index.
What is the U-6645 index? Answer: 0.040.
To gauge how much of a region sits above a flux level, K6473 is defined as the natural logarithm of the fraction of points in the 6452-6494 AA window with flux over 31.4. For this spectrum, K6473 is -1.1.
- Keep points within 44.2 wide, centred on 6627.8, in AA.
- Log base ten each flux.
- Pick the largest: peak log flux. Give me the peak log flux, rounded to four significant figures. 1.514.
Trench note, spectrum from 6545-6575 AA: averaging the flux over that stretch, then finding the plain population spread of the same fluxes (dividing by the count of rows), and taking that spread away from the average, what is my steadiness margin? 30.3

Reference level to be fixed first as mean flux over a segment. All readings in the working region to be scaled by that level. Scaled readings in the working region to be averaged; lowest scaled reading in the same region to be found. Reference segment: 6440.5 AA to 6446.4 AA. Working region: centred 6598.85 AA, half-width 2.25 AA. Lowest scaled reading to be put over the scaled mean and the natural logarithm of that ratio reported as -0.025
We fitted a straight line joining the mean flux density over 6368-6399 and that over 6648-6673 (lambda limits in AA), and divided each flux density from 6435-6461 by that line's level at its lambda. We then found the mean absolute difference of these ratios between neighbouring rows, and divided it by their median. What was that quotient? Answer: 0.0252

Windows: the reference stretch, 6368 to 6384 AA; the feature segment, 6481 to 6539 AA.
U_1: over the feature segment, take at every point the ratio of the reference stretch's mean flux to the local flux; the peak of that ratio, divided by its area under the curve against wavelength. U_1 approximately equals 0.018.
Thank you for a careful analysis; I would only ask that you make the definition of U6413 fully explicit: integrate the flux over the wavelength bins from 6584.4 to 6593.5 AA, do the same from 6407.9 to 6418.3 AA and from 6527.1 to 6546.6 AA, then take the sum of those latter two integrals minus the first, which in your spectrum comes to 675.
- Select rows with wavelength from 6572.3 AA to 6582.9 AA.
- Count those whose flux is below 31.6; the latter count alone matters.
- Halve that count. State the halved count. 2.5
